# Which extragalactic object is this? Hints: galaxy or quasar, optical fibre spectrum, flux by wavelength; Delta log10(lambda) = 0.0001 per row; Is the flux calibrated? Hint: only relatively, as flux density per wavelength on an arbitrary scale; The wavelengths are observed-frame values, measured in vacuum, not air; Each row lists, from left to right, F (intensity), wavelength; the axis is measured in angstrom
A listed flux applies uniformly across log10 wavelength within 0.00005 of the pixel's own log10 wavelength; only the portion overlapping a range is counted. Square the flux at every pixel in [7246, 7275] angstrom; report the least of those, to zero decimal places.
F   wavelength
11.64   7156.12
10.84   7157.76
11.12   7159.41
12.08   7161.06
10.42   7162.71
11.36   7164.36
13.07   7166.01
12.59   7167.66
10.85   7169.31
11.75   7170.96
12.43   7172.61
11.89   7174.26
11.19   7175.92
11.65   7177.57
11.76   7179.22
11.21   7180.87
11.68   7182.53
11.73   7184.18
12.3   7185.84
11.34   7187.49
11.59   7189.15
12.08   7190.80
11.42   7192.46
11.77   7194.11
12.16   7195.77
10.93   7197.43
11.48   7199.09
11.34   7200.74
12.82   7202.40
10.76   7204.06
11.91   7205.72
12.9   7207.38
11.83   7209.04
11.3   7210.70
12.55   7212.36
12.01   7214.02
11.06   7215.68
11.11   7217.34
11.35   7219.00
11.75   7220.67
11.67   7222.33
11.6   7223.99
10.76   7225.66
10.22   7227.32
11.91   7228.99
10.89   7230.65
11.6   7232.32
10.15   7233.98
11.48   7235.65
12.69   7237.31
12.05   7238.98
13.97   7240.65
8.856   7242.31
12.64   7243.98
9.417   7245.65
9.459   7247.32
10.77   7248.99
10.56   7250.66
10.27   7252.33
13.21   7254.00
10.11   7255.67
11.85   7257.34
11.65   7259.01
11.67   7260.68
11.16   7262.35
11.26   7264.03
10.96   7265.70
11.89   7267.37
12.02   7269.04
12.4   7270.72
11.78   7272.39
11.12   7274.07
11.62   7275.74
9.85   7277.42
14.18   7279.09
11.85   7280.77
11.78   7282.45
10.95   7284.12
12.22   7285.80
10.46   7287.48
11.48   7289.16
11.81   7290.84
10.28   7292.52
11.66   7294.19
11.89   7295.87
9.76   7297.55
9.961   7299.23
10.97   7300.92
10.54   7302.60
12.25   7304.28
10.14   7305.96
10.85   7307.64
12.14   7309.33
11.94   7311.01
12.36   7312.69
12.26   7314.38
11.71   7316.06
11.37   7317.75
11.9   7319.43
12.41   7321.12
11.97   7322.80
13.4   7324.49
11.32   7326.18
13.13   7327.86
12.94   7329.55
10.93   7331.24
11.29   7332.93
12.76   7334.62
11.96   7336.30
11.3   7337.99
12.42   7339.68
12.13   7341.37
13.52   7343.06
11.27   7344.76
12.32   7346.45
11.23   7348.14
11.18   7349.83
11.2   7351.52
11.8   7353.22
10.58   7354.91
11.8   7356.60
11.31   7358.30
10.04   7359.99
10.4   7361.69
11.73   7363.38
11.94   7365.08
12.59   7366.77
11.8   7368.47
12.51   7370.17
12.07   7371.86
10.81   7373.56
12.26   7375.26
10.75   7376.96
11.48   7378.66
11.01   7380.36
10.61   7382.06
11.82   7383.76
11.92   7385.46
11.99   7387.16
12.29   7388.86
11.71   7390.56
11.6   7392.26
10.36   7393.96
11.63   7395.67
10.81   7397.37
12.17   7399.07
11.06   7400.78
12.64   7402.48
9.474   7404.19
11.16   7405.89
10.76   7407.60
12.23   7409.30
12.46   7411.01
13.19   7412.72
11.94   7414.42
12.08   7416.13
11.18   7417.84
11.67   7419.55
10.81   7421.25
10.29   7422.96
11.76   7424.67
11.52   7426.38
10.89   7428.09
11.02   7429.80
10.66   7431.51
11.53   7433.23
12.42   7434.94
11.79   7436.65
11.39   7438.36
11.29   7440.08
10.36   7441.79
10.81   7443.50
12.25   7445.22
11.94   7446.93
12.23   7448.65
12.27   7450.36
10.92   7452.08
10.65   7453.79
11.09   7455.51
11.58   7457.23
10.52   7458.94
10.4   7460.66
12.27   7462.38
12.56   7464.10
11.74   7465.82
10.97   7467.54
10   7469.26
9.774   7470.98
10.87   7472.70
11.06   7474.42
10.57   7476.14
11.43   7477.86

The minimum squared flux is 89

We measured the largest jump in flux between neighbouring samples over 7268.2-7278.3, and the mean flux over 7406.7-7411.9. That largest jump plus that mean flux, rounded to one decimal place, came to 13.6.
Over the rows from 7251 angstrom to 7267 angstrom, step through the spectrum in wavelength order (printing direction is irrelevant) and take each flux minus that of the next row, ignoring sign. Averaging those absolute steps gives 1.11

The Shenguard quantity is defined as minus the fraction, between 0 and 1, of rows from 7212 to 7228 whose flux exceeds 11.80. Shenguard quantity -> -0.20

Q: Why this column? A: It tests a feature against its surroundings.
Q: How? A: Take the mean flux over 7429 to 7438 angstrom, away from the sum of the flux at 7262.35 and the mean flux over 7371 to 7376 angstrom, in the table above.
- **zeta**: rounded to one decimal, 11.4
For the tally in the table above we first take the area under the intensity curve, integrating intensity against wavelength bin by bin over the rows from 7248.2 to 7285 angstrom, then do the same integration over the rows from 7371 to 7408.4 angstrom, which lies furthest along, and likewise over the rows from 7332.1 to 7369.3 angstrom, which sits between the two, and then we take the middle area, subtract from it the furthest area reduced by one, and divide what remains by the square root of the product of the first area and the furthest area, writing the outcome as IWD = 0.022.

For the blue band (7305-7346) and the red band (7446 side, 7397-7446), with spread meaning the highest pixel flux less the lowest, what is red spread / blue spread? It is 1.1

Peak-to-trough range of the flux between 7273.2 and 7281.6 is 4.3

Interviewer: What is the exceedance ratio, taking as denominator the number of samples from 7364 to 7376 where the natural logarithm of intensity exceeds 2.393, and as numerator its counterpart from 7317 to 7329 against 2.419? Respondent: 1.2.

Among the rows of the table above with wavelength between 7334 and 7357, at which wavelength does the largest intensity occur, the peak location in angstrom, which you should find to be 7343.06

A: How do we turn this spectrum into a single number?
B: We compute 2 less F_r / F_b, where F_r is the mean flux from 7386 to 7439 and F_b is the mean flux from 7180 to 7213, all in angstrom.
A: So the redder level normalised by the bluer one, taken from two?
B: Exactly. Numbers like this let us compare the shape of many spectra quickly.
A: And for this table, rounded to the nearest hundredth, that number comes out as 1.02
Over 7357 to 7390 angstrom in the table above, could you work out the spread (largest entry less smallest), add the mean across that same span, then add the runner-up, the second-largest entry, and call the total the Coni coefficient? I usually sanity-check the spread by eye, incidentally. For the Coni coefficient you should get 26.6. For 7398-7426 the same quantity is 27.9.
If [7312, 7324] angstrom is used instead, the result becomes 25.4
